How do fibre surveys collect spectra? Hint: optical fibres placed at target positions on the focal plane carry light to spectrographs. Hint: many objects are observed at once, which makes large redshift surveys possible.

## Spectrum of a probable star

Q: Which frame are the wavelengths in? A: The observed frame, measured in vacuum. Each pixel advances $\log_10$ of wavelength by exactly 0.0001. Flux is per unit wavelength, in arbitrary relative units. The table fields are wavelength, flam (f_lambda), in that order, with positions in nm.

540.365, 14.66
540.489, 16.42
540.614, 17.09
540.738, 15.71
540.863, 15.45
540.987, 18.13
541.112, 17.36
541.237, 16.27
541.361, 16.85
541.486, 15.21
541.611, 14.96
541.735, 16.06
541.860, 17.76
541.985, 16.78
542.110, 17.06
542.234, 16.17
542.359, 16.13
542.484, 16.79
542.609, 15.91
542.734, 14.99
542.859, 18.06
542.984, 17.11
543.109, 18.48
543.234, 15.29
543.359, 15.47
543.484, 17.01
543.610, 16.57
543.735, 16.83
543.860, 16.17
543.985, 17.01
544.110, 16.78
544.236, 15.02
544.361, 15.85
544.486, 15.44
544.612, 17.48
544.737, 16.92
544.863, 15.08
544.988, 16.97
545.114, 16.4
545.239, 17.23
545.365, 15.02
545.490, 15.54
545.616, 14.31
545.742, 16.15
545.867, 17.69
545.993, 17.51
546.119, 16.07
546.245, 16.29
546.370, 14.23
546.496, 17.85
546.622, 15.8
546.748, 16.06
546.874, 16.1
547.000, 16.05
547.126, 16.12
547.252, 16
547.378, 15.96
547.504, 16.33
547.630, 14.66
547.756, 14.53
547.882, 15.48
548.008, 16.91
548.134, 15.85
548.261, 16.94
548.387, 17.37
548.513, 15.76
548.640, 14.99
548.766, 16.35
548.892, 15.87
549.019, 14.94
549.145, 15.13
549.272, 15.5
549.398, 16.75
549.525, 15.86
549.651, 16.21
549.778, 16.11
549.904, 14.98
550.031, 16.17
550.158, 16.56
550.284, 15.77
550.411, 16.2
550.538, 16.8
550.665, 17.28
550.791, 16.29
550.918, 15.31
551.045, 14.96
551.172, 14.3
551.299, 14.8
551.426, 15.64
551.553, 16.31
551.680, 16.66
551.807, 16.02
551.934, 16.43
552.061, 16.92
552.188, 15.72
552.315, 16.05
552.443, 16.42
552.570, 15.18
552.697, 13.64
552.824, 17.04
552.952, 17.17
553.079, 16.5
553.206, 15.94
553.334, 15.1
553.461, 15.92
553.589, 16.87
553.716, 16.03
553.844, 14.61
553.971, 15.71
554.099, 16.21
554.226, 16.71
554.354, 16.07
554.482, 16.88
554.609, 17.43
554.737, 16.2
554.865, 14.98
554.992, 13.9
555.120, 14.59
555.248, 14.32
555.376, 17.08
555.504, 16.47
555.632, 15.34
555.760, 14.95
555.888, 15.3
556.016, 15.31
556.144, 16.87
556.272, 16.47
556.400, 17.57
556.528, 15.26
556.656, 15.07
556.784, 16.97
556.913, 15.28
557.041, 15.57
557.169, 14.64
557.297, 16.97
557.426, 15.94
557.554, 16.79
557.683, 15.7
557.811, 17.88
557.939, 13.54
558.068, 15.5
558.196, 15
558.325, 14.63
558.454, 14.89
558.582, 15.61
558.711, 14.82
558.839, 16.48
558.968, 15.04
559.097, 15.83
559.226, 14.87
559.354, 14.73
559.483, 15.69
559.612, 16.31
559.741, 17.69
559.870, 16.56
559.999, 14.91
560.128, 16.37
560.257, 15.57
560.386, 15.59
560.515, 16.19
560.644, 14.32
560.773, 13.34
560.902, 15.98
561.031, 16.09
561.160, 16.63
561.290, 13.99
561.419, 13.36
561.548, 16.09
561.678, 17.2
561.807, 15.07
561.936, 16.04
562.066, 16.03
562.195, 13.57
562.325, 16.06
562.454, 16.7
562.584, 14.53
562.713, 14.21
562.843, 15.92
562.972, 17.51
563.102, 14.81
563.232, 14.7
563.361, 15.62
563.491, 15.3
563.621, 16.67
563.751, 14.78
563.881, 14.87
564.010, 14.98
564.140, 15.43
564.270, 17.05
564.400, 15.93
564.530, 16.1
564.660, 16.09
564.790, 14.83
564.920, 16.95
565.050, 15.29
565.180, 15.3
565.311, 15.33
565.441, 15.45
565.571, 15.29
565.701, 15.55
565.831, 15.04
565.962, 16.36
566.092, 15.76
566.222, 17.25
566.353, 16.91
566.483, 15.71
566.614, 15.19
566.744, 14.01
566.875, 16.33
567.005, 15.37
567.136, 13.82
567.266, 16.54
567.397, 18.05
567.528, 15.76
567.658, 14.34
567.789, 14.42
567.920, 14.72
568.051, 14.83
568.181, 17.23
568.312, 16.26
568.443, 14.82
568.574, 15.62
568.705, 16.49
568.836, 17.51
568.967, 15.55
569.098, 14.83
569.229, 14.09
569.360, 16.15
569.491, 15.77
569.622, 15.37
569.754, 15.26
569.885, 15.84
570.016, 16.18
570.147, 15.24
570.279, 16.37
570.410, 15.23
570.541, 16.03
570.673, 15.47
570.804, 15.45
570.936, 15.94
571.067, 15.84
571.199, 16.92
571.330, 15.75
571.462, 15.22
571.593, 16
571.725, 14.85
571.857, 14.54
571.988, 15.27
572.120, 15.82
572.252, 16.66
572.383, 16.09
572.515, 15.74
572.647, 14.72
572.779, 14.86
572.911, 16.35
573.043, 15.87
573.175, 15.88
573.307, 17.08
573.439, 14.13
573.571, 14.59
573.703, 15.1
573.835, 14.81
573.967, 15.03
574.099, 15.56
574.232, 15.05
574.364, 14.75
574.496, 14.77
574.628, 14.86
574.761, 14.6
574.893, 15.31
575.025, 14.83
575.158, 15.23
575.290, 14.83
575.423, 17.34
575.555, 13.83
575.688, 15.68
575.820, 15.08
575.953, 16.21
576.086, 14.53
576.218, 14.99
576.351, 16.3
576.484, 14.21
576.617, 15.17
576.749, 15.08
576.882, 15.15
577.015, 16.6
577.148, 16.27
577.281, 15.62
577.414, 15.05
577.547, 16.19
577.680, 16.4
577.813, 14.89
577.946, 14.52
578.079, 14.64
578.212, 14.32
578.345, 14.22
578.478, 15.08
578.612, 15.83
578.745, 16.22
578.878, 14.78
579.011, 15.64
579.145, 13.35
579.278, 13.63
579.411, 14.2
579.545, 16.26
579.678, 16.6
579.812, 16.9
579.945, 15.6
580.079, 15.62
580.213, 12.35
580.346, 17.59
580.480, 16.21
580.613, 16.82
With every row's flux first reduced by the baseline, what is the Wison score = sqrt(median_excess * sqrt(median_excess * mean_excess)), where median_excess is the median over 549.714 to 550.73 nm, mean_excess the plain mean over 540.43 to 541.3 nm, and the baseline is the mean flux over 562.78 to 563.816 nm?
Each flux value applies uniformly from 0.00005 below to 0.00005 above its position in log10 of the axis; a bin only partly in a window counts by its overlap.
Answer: 0.61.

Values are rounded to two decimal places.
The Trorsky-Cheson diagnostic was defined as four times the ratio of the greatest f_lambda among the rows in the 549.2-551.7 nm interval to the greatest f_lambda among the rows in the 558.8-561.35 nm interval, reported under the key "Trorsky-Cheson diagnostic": 3.91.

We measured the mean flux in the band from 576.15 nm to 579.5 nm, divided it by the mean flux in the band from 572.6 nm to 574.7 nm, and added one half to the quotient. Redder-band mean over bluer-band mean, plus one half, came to 1.495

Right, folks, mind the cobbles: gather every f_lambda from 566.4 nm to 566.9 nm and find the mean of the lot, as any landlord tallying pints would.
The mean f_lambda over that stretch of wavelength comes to 15.3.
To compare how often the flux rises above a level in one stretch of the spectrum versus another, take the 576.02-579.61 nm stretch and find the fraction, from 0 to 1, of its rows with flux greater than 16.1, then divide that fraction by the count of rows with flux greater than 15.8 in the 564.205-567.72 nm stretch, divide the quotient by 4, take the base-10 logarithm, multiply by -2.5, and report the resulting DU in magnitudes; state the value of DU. 5.6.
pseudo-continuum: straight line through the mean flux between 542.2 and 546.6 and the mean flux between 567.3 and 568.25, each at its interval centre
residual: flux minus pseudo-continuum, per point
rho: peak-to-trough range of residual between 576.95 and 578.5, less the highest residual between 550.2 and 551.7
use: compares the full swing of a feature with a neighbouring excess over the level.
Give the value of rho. 1.2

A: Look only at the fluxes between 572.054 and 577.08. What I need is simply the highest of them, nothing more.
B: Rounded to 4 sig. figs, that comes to 17.34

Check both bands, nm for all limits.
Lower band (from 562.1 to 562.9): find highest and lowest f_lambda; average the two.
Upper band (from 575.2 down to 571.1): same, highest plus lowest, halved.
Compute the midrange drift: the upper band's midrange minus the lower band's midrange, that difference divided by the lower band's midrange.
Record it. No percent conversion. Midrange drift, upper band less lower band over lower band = 0.031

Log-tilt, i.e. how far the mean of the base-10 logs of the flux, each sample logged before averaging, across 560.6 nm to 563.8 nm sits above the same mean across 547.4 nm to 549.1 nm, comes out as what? -0.013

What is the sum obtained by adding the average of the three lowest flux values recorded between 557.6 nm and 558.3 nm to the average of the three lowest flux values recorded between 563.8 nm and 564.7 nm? 29.8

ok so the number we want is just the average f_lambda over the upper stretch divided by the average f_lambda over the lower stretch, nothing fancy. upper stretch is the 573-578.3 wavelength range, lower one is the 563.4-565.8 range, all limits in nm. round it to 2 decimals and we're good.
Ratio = 0.98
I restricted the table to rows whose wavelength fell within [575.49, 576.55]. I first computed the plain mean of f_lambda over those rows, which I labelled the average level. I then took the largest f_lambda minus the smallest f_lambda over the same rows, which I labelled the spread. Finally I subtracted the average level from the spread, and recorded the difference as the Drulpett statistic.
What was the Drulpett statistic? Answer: -12.6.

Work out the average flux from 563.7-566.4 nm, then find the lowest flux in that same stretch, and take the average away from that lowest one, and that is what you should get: -1.0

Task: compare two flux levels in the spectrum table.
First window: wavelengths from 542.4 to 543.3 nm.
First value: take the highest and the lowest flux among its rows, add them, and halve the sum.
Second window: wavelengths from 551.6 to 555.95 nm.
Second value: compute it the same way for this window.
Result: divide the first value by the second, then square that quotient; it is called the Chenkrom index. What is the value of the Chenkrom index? 1.16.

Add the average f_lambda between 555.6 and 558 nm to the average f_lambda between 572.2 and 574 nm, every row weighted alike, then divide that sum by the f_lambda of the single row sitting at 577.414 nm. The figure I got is 2.08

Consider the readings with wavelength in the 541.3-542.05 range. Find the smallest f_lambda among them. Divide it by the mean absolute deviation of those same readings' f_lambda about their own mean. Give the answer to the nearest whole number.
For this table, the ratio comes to 17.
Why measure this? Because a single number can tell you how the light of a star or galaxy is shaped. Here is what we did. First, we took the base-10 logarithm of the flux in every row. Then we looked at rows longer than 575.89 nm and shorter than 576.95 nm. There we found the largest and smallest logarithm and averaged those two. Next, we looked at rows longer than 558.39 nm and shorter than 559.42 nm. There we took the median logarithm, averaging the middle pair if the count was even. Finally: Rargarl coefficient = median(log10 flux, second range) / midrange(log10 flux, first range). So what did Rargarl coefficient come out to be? 0.99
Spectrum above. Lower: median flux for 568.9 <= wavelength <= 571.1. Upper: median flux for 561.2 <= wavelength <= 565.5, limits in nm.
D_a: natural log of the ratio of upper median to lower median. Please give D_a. -0.01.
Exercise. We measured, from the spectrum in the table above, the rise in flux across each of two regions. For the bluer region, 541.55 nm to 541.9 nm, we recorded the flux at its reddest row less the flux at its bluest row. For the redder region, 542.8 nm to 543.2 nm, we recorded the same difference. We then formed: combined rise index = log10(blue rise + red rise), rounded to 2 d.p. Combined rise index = 0.51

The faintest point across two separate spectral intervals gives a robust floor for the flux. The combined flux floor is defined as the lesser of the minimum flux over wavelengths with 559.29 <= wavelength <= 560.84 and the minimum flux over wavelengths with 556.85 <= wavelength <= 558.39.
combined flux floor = 13.3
